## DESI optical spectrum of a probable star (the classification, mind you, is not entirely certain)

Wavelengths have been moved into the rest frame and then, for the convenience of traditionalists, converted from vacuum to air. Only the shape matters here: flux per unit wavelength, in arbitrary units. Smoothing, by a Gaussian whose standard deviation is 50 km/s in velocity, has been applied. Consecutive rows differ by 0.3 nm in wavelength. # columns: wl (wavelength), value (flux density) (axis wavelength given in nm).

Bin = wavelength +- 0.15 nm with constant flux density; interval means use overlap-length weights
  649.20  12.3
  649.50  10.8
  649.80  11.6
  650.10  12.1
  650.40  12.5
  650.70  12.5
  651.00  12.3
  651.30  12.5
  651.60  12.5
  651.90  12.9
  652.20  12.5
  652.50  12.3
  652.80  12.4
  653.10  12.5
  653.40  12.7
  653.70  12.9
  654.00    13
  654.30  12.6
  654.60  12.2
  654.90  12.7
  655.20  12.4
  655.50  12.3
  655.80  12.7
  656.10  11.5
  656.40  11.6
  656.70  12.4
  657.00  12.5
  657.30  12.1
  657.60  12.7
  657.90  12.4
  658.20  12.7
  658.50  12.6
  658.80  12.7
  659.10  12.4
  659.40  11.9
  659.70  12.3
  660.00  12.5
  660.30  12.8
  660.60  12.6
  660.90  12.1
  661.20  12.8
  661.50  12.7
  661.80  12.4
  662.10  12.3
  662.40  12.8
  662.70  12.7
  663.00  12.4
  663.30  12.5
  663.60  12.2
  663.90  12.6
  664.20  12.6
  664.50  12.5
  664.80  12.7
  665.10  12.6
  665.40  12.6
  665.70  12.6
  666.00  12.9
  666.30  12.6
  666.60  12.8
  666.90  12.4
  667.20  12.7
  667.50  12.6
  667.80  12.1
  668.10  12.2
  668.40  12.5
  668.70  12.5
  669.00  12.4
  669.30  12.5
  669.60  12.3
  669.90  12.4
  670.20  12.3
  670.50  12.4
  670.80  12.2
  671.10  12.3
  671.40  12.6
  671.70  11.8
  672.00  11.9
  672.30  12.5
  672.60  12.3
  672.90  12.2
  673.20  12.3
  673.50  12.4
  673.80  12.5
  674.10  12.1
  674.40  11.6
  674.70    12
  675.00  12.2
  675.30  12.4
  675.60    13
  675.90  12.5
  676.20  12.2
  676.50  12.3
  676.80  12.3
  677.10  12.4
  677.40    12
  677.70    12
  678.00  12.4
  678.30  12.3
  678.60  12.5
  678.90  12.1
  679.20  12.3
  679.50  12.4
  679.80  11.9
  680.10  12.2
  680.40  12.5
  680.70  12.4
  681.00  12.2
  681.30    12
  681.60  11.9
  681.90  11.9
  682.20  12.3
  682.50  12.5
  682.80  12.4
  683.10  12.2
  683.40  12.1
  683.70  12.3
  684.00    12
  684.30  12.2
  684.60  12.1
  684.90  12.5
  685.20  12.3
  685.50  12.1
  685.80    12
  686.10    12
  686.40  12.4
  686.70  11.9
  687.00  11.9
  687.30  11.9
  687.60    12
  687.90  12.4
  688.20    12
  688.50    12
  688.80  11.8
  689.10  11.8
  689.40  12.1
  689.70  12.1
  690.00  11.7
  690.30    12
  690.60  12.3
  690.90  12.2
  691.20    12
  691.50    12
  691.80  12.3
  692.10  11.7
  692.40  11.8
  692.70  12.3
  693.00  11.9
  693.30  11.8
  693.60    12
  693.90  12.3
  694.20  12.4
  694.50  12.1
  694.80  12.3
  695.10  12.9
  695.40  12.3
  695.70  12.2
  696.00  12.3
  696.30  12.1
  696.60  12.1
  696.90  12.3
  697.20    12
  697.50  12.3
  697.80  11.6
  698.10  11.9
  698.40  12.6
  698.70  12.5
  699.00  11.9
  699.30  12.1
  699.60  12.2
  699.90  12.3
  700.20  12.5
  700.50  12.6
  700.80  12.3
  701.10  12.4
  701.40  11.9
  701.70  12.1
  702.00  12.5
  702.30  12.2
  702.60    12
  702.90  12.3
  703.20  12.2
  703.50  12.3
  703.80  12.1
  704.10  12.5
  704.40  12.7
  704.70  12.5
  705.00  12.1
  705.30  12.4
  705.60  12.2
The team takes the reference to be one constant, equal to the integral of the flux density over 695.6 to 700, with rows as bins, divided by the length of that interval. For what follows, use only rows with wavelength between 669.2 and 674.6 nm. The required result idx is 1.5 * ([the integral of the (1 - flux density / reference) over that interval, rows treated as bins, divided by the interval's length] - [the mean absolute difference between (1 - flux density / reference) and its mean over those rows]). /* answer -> -0.035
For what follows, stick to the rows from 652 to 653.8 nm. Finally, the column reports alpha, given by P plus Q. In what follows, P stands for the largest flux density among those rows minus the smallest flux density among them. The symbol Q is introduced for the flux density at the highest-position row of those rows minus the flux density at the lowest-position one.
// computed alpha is 1.00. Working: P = 0.6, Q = 0.40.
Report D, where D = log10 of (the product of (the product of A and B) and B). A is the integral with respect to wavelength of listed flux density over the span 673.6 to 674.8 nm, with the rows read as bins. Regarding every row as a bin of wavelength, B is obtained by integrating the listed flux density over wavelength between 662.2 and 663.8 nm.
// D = 3.8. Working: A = 14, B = 20.0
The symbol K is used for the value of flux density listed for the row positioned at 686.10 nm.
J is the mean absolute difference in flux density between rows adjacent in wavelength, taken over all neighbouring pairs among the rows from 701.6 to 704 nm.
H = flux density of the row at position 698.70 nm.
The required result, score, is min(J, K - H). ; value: -0.50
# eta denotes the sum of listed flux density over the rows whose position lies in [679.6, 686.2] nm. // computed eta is 268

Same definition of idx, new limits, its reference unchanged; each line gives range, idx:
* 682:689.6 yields -0.018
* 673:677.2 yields -0.042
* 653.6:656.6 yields -0.076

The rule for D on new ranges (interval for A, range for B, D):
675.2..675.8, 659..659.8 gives 2.9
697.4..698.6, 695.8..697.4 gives 3.7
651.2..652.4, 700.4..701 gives 2.9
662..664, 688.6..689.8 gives 3.7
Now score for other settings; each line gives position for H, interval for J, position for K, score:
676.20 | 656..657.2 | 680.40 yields 0.30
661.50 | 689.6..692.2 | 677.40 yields -0.70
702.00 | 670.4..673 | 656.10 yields -1.00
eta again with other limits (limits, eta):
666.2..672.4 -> 260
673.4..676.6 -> 135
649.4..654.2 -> 198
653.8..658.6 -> 198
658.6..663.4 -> 200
